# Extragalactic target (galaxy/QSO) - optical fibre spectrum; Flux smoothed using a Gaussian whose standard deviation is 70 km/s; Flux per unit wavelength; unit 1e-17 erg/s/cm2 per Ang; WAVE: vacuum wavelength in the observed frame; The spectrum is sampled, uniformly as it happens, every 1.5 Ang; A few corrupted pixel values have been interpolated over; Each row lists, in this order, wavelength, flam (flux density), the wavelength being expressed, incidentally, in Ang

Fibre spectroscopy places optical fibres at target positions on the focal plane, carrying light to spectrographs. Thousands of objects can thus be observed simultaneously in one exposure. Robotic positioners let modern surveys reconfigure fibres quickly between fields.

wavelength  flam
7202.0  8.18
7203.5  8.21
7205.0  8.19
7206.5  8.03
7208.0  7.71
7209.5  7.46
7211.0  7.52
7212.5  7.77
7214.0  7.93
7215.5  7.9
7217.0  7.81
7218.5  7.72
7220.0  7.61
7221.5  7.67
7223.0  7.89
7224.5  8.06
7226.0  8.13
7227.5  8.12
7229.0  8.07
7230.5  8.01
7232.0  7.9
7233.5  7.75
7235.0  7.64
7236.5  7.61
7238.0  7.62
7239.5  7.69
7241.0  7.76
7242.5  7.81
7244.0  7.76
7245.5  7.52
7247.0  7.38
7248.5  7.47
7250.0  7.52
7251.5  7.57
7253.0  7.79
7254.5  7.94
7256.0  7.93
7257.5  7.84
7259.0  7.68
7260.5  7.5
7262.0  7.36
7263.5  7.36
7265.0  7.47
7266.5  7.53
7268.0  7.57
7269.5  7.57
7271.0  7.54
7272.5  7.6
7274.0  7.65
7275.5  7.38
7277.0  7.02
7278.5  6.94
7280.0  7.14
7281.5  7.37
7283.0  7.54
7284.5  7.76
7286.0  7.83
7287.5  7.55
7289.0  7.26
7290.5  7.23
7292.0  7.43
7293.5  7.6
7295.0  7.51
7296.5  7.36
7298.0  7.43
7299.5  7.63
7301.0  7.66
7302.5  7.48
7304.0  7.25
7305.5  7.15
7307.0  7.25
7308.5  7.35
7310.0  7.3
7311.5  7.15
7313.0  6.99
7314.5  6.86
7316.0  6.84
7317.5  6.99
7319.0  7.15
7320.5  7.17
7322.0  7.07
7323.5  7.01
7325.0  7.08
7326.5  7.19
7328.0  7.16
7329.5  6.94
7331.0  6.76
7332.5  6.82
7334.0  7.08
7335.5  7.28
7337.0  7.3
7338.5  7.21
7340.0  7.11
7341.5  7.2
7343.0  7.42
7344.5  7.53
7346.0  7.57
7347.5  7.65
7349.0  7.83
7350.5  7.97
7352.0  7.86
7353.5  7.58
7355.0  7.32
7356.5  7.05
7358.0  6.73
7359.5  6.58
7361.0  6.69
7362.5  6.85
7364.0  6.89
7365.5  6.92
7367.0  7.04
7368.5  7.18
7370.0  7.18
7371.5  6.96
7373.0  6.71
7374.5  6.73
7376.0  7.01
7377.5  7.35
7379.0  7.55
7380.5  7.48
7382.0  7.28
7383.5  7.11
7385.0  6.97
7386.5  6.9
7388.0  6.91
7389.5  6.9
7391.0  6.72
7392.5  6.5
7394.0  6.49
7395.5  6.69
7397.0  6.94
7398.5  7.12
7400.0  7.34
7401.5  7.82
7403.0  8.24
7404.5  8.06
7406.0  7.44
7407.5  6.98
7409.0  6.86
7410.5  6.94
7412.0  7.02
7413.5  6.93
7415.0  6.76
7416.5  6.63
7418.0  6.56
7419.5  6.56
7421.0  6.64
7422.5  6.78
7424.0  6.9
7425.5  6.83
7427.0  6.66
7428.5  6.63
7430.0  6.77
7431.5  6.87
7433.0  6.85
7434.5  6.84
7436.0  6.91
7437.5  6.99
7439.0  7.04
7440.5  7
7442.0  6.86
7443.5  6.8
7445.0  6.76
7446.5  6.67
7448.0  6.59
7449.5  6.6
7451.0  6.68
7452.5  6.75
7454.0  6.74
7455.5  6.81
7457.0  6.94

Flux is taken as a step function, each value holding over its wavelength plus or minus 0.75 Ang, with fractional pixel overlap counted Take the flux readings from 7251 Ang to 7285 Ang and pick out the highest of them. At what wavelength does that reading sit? 7254.5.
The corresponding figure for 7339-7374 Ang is 7350.5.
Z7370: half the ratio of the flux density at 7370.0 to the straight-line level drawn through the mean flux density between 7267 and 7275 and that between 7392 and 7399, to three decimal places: 0.519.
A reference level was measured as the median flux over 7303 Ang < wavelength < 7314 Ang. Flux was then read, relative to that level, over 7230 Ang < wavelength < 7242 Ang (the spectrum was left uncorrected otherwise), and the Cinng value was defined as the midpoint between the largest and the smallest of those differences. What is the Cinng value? 0.56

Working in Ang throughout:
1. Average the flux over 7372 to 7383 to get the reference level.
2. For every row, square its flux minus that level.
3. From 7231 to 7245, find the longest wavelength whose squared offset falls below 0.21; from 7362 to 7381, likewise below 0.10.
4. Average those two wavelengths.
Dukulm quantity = 7307.0 Ang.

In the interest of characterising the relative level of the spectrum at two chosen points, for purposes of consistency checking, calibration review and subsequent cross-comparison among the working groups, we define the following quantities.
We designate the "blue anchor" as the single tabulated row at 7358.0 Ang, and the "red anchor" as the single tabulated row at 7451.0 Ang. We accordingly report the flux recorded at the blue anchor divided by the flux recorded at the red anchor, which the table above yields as 1.01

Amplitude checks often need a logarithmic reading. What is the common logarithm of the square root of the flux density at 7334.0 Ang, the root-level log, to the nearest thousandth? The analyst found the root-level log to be 0.425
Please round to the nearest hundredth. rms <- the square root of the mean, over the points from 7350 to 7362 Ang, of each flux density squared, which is 7.24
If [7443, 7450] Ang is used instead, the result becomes 6.68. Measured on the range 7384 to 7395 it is 6.77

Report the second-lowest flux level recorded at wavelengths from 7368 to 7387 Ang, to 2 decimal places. 6.73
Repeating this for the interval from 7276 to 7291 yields 7.02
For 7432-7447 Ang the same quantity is 6.76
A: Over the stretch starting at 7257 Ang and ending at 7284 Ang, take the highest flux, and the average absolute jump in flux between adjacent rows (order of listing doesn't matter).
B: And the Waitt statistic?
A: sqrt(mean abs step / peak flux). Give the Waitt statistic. 0.127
